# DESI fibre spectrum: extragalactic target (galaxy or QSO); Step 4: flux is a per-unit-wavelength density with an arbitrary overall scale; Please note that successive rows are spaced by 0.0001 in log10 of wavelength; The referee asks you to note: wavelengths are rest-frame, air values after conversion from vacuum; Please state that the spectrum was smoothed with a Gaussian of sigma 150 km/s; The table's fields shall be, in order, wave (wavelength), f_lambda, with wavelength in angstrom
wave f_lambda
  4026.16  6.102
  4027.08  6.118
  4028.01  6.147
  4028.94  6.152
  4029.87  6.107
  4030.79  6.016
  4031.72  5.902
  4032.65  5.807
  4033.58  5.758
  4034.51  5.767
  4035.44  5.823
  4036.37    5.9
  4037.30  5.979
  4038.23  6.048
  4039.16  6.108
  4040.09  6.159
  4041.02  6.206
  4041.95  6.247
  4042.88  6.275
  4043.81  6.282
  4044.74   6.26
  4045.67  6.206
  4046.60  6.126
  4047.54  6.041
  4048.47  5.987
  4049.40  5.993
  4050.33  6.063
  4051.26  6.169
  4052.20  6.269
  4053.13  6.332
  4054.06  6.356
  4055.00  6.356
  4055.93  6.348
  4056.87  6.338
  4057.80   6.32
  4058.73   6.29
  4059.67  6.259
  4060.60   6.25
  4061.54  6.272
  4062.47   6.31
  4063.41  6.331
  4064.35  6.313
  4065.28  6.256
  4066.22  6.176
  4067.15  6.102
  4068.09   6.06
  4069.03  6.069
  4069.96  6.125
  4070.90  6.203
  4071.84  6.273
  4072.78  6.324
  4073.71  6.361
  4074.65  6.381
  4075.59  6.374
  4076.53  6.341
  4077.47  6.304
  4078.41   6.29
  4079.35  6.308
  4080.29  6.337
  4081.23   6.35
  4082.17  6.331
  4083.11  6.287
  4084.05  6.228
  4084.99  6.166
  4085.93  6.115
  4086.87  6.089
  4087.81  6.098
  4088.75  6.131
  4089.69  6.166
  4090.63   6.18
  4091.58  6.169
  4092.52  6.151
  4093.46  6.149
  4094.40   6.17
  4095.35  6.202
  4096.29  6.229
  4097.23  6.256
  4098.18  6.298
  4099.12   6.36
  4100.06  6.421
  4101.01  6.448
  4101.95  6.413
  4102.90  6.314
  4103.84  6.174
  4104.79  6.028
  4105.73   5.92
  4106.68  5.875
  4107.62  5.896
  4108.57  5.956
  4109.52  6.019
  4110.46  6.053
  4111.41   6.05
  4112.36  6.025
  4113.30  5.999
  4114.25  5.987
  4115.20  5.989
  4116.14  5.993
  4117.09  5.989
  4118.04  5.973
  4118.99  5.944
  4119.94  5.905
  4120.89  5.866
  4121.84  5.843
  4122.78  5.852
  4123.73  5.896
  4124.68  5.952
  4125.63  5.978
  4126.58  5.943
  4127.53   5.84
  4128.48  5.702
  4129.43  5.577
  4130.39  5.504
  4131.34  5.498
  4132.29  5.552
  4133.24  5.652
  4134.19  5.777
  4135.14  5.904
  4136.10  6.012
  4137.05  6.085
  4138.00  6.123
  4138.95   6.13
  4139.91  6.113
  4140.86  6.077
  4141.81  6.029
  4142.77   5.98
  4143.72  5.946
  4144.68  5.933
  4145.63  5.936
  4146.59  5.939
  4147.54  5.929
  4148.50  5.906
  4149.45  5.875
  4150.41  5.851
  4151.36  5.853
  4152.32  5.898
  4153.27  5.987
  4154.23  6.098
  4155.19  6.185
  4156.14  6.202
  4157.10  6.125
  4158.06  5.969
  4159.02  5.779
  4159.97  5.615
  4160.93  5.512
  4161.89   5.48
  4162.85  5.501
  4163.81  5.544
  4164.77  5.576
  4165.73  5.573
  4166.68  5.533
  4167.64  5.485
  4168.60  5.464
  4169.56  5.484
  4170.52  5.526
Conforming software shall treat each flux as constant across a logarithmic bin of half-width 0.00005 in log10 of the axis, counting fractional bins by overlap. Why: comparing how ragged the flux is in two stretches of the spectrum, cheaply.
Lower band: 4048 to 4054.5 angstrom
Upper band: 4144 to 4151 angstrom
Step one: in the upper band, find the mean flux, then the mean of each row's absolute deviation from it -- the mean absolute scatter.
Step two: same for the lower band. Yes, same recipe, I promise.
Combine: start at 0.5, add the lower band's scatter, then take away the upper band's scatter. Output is 0.603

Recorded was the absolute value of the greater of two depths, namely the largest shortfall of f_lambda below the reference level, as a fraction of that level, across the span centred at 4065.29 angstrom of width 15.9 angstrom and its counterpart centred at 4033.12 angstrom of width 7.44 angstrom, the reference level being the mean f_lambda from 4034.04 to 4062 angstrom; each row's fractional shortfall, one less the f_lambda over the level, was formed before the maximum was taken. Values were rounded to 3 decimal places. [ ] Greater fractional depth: 0.066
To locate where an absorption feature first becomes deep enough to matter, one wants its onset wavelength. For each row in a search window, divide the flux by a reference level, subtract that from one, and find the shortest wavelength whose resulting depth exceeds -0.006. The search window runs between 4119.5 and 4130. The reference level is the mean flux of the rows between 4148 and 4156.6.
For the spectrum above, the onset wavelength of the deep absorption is 4119.94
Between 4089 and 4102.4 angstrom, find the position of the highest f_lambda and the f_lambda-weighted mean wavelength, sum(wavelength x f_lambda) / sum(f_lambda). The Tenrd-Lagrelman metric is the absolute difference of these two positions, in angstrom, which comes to 5.1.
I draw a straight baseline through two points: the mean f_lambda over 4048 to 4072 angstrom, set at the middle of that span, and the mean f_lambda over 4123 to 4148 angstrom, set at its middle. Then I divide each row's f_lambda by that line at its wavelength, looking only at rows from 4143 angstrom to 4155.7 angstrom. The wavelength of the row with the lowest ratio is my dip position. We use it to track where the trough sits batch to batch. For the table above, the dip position 4150.41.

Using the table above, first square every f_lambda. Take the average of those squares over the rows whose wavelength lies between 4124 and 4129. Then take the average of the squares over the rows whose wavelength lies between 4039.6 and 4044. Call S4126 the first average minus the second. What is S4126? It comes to -4.2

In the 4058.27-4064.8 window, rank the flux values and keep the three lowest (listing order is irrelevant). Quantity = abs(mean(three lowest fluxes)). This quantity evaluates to 6.3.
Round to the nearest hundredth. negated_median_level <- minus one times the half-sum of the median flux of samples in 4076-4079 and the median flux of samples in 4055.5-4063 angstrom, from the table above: -6.30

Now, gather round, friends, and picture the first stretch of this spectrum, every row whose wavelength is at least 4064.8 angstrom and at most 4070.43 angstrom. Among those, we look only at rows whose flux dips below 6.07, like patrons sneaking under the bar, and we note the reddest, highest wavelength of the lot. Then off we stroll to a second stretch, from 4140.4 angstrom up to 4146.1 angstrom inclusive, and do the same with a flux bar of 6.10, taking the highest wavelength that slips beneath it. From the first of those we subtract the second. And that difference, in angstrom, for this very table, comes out -76.6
